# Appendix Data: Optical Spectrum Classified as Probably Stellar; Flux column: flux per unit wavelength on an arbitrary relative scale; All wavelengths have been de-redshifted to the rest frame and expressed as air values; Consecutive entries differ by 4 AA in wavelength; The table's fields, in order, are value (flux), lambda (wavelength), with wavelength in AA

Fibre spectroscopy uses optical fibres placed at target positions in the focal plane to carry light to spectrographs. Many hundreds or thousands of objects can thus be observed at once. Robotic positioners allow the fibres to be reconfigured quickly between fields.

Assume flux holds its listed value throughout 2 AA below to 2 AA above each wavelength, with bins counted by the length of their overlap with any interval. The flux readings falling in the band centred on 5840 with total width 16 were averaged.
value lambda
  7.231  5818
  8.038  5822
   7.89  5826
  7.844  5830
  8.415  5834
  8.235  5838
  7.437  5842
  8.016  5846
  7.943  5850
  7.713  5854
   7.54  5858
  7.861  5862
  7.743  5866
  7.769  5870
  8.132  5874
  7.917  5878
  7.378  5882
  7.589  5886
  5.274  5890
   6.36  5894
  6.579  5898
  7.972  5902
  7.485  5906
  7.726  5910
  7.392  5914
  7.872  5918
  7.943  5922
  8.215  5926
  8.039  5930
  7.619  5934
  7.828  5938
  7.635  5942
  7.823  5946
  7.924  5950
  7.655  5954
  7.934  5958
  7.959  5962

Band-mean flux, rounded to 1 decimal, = 8.0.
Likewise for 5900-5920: 7.7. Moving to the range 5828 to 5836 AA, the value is 8.1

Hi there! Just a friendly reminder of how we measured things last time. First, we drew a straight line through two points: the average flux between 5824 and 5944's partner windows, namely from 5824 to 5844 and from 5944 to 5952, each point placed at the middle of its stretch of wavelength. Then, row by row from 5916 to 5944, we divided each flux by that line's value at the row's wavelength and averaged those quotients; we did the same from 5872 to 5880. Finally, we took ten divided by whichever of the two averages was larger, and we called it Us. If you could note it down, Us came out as 9.9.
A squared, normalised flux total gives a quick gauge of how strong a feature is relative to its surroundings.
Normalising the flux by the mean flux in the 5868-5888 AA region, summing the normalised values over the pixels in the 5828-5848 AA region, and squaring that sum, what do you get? 26.5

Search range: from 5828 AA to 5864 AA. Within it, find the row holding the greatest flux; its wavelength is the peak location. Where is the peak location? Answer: 5834 AA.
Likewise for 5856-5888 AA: 5874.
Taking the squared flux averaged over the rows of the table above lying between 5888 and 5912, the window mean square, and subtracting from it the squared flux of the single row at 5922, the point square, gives -15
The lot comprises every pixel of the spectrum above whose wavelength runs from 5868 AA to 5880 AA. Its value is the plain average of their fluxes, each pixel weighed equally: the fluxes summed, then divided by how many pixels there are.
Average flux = 7.94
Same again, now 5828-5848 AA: 7.99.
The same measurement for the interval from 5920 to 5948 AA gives 7.87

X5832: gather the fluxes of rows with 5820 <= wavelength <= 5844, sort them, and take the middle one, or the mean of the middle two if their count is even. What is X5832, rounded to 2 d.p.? 7.96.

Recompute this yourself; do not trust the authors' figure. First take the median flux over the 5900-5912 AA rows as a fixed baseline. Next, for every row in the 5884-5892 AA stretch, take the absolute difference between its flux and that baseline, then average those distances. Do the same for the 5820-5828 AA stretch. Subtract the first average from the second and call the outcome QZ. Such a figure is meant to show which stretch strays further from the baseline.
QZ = -1.06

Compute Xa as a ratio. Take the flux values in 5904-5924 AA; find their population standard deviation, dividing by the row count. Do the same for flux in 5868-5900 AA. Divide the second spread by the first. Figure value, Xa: 4.3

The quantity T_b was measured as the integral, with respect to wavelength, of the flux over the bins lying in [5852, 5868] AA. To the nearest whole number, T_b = 123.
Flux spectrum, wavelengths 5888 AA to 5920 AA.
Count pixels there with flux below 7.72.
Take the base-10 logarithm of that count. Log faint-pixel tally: 0.7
